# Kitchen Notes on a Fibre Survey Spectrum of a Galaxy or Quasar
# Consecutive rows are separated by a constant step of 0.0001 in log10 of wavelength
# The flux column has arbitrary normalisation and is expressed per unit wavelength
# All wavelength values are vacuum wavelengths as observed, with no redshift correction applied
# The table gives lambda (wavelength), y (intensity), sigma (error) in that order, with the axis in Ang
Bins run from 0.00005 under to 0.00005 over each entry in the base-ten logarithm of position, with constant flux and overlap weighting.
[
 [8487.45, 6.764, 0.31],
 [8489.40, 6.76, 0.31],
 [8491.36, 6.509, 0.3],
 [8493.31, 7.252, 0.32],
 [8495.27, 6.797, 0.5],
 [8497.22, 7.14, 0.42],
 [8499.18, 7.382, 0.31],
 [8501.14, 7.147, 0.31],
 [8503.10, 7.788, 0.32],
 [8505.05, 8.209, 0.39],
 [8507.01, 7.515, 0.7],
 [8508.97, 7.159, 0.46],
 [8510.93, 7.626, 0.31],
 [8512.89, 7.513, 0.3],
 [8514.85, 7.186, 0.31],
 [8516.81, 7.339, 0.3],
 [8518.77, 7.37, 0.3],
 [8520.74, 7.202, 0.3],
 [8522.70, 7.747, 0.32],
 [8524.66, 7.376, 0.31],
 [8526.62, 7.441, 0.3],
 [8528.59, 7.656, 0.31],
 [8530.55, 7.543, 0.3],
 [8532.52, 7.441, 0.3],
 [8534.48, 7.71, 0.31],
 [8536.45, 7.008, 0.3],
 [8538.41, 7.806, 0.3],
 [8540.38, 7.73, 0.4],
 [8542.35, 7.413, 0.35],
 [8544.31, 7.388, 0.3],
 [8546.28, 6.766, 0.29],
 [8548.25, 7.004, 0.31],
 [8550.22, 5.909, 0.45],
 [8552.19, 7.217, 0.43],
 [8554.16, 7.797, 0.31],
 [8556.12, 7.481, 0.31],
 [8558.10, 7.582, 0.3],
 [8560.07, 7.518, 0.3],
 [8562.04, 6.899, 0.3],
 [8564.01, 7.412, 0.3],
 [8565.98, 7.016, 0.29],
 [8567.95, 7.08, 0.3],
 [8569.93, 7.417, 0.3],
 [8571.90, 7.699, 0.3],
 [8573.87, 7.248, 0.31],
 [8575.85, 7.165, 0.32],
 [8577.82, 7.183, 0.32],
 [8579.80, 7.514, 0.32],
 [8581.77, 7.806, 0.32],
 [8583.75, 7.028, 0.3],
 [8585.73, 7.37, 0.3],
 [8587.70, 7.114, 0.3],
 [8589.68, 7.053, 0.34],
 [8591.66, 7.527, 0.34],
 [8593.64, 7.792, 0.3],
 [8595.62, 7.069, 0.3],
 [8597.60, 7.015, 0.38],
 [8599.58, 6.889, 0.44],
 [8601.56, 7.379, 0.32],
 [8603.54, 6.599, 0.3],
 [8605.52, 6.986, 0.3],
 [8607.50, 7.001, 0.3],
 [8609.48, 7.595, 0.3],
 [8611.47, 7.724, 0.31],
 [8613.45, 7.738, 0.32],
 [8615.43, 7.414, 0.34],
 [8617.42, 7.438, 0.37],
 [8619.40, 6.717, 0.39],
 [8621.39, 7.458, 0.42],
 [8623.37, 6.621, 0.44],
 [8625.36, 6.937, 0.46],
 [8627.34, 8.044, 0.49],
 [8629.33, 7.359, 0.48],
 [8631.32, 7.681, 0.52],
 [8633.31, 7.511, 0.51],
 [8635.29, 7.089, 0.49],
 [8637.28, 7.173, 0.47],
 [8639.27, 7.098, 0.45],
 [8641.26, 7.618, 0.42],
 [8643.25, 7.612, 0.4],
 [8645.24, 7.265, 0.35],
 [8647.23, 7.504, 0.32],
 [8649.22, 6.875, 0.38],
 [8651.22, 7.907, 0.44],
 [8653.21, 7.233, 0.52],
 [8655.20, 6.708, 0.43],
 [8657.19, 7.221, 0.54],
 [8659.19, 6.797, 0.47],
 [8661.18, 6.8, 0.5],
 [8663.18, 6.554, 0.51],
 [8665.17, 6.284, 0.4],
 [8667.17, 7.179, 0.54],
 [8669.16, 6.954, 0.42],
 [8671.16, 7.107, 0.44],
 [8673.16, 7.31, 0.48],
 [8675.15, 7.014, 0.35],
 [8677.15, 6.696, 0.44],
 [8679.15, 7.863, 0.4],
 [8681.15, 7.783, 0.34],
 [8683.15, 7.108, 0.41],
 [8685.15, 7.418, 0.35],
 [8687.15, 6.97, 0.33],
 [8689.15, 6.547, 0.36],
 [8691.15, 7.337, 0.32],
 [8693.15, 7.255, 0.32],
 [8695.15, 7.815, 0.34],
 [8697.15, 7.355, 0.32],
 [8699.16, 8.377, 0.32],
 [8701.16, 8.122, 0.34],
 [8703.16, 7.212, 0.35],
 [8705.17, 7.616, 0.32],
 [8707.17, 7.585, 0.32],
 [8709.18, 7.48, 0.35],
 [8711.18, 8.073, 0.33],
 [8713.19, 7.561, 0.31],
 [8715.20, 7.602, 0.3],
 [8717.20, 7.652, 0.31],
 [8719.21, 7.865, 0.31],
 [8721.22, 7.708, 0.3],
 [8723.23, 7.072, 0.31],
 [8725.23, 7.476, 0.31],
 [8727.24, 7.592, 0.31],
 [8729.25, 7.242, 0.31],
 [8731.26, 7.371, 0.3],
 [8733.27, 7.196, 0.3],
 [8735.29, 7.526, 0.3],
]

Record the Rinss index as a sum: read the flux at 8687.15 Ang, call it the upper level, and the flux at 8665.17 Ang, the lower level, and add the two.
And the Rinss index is 13.3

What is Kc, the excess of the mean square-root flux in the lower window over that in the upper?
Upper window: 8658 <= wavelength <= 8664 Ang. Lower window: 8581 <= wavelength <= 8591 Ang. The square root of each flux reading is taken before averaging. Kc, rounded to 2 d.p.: 0.10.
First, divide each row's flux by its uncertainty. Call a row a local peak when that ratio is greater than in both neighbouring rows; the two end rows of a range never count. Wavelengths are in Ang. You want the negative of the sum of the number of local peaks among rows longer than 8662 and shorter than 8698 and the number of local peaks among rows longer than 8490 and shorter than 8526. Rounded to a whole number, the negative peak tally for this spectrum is -13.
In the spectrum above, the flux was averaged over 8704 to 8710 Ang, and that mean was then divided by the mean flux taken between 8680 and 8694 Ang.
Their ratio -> 1.05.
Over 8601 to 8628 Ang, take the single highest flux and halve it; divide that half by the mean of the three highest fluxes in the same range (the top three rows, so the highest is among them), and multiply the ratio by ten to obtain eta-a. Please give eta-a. 5.13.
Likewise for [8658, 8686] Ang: 5.11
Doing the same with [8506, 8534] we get 5.05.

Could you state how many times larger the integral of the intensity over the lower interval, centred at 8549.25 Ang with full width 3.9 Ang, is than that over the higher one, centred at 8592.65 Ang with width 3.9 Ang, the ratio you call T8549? 0.84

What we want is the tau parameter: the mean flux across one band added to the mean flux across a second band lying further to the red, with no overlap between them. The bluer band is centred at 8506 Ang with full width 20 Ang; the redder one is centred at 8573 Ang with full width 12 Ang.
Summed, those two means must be 14.8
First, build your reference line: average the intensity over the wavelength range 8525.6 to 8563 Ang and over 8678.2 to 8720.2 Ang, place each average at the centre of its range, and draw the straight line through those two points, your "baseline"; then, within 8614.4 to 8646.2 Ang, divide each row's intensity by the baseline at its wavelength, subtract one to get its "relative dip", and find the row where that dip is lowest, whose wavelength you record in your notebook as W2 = 8623.37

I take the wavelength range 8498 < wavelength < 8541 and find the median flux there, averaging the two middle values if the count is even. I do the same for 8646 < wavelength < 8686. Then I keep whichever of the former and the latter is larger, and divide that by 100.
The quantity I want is 0.0748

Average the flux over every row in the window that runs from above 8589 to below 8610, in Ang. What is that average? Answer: 7.17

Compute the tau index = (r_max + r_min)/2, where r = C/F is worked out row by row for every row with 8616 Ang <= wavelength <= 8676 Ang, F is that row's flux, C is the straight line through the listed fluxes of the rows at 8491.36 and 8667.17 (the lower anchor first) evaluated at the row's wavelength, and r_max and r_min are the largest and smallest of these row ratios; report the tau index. 1.01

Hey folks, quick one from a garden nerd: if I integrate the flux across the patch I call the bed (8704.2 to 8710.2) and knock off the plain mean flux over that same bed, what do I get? 38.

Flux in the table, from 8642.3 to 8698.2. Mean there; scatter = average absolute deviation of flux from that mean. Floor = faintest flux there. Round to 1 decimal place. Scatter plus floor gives 6.6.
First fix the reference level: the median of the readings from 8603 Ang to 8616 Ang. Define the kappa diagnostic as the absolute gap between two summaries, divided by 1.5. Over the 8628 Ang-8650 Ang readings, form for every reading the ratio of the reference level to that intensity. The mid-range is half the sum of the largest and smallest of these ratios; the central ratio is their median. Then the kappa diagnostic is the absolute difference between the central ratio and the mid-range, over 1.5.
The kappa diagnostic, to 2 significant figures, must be 0.0096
